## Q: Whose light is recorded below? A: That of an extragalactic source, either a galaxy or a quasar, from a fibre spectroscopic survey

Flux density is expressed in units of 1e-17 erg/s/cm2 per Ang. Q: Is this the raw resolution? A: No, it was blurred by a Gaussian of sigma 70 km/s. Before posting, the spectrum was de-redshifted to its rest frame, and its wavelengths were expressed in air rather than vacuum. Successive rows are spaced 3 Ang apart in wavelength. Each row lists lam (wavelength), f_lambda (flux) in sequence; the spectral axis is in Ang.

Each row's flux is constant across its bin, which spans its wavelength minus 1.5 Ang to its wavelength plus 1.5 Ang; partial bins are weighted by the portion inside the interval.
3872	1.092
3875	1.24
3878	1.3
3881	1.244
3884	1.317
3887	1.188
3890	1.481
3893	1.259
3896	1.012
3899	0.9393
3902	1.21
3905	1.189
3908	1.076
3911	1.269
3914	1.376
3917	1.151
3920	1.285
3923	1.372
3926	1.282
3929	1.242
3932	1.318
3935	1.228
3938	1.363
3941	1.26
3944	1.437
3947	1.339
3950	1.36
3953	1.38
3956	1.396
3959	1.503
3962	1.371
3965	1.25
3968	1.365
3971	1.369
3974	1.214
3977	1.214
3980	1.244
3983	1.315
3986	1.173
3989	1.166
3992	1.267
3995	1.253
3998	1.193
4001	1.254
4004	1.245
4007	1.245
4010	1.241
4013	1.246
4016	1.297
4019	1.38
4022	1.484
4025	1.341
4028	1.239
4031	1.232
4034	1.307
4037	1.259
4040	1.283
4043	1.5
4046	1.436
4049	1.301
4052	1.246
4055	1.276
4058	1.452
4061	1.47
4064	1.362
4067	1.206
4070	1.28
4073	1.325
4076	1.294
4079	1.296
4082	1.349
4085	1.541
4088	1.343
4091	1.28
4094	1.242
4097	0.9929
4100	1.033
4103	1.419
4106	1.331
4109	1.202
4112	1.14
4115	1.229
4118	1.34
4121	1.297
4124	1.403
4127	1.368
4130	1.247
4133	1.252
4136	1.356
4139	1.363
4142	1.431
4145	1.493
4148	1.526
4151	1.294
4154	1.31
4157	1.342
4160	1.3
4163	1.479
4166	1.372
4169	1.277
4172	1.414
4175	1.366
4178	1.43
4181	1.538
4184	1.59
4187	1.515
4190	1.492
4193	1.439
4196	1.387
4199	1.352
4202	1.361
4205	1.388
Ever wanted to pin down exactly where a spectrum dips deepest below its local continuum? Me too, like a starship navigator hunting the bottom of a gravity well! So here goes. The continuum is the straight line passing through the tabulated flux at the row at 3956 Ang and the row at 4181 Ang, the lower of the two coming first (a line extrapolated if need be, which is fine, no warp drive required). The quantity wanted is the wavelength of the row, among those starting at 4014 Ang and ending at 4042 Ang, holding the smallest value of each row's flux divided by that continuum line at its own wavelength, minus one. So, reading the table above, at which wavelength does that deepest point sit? 4031 Ang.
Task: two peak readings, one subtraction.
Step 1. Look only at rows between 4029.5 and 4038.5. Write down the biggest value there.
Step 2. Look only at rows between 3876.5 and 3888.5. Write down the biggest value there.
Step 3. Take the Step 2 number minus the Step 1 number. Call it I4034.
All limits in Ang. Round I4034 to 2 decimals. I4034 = 0.01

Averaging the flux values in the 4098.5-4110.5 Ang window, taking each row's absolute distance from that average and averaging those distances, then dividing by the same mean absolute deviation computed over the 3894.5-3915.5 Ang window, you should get 1.0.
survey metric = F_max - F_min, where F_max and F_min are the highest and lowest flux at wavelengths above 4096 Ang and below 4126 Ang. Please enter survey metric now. 0.43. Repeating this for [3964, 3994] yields 0.20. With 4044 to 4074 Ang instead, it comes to 0.26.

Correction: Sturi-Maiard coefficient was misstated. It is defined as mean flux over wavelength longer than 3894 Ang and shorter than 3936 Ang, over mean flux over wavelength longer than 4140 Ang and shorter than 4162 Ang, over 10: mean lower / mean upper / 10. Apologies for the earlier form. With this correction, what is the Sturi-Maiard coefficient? 0.087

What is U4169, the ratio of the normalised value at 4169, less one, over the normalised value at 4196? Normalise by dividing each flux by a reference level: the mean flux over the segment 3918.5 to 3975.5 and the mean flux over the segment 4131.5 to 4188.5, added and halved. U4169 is -0.066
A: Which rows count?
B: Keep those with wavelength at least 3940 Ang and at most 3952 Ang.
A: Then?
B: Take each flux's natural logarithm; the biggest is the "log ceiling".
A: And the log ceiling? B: 0.36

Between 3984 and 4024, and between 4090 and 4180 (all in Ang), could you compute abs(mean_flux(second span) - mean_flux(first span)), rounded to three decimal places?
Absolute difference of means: 0.053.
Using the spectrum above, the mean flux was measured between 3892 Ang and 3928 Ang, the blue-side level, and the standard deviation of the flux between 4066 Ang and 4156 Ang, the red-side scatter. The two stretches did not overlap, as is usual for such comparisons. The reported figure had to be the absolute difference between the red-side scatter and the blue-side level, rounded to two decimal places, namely 1.08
